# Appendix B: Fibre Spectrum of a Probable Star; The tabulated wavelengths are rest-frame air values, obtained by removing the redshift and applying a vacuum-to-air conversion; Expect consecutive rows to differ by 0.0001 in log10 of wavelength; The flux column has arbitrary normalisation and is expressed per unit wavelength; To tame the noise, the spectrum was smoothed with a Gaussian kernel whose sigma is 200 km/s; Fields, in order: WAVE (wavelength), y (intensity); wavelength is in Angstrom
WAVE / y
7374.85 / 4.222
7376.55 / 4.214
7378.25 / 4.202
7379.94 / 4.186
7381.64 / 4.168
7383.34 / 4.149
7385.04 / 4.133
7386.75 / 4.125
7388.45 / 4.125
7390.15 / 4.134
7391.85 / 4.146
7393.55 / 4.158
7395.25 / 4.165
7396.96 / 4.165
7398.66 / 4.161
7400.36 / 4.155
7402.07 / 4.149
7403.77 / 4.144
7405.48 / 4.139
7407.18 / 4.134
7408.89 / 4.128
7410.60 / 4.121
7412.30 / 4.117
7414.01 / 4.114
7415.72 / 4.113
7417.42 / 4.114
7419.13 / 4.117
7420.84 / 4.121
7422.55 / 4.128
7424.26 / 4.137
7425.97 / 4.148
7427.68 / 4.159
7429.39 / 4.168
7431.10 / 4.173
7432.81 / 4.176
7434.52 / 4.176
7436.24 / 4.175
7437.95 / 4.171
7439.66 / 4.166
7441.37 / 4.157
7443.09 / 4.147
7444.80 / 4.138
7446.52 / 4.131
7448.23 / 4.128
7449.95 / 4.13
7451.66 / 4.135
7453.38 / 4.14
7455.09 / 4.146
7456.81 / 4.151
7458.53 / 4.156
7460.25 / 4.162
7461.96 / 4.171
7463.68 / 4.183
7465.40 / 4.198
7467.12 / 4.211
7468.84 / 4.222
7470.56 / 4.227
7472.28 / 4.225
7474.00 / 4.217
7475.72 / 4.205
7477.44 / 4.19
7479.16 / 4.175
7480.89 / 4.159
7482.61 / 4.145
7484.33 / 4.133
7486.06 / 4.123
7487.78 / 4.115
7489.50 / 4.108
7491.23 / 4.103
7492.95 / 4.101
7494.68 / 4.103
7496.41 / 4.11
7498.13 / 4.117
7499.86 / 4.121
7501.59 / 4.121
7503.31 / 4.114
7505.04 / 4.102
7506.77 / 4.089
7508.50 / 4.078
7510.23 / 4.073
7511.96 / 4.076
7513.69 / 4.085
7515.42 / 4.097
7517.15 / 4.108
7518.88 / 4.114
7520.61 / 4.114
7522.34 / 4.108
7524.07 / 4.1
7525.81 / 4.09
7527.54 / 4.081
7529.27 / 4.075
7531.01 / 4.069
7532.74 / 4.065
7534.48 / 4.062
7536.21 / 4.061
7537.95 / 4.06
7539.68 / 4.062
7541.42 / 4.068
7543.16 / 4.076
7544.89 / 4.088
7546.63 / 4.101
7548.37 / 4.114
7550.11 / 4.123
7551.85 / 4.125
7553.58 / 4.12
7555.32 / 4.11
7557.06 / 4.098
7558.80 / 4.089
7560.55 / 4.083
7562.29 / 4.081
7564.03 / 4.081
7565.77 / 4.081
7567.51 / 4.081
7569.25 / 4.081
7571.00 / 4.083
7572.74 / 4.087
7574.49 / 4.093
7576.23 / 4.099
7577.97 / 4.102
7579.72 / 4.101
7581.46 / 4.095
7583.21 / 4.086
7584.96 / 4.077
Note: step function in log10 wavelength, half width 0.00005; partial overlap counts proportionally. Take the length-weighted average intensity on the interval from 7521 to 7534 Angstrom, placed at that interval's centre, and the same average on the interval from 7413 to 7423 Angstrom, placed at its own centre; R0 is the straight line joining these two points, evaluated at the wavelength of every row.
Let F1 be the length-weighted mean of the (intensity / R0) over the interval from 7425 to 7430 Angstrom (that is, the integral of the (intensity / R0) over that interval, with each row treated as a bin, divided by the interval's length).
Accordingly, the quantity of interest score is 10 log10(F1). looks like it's 0.046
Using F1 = 1.01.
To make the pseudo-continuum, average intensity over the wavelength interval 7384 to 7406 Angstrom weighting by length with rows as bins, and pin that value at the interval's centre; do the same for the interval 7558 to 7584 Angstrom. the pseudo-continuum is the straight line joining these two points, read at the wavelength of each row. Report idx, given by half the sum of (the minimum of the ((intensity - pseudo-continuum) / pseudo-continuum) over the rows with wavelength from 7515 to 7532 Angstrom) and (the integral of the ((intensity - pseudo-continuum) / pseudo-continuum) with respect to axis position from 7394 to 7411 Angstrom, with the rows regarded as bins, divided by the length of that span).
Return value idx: -0.0033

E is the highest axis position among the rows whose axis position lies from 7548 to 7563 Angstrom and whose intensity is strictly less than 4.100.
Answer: 7562.29 Angstrom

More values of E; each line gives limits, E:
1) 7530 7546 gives 7544.89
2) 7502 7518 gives 7515.42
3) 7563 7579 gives 7576.23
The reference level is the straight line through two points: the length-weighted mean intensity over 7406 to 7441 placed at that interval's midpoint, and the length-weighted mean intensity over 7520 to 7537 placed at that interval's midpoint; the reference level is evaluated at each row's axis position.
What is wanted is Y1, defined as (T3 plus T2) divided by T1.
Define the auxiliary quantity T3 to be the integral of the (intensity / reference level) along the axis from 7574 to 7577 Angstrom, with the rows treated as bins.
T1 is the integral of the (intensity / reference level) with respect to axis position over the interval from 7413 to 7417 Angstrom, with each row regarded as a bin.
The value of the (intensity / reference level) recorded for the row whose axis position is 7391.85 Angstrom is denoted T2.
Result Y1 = 1.0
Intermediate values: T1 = 3.97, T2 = 1.00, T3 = 3.03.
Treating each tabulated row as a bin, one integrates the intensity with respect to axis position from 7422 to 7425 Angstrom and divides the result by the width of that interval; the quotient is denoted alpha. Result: 4.13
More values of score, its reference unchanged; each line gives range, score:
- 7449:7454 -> 0.027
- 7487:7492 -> 0.014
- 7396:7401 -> 0.040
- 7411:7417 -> 0.004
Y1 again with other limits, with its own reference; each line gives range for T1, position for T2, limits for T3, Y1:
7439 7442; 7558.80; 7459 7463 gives 1.7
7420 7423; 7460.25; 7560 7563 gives 1.3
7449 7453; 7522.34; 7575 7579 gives 1.3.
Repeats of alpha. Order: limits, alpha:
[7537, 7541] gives 4.06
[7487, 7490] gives 4.12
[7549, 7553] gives 4.13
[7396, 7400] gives 4.16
